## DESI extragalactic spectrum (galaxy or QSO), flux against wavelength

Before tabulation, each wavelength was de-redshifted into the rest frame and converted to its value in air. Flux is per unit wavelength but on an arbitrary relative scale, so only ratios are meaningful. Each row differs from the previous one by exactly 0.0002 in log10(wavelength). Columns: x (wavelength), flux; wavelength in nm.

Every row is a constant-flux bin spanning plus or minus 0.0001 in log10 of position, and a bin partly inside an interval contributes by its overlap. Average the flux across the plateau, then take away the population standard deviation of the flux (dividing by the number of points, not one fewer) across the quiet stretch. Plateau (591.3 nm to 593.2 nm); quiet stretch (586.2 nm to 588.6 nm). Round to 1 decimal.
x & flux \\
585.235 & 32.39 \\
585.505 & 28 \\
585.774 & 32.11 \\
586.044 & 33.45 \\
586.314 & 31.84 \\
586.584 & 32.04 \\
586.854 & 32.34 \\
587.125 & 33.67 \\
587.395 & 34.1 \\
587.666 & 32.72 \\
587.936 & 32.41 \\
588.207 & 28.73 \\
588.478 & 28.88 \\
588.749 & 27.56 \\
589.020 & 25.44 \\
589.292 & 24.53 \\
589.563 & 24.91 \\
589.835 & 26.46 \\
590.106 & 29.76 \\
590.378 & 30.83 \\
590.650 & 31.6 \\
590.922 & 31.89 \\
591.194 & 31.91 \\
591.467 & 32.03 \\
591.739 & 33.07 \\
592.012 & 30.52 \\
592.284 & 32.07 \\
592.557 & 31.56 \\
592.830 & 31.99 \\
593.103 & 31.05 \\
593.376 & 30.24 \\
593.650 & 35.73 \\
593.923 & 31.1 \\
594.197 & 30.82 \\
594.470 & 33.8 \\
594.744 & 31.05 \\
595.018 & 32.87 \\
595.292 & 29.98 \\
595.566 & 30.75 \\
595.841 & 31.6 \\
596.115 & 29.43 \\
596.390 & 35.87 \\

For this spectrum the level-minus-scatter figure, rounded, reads 30.0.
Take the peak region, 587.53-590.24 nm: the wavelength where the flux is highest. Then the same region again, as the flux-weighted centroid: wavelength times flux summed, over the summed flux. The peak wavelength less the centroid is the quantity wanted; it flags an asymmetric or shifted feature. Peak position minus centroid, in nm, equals -1.17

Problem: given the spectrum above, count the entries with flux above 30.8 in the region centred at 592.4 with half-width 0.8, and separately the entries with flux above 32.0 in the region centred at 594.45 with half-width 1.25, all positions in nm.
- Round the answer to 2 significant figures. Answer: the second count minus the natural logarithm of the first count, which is 1.4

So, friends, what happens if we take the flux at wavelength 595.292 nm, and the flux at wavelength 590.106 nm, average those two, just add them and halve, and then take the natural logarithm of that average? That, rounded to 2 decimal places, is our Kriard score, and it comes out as 3.40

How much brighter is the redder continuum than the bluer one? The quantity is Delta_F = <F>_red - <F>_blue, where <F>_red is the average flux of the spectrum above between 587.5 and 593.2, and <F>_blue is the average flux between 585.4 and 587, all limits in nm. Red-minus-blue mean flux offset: -2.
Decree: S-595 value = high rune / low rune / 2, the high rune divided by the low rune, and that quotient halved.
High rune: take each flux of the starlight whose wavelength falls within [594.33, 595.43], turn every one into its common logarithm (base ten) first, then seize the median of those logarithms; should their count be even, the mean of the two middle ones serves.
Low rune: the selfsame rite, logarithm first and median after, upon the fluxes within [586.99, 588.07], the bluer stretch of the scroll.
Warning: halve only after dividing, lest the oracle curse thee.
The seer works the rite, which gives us 0.495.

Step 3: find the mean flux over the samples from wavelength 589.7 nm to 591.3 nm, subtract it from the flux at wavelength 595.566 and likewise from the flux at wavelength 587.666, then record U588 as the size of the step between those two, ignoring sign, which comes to 2.0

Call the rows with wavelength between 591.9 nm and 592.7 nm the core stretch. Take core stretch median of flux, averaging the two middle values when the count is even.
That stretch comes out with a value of 31.6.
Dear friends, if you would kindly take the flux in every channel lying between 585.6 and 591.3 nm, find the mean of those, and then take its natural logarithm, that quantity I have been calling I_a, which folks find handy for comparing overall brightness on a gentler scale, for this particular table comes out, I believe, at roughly 3.41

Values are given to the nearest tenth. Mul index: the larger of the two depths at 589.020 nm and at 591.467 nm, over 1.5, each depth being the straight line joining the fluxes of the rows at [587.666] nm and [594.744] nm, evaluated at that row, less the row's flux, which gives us 4.6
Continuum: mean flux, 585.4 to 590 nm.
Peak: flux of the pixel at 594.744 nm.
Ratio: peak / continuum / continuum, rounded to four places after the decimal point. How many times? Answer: 0.0346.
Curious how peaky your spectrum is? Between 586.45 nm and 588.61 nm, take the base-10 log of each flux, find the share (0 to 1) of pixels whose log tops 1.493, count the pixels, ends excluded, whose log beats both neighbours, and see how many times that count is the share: 1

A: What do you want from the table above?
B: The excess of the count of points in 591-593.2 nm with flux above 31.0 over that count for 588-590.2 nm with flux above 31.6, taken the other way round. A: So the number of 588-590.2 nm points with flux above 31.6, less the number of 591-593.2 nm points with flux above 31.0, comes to -7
